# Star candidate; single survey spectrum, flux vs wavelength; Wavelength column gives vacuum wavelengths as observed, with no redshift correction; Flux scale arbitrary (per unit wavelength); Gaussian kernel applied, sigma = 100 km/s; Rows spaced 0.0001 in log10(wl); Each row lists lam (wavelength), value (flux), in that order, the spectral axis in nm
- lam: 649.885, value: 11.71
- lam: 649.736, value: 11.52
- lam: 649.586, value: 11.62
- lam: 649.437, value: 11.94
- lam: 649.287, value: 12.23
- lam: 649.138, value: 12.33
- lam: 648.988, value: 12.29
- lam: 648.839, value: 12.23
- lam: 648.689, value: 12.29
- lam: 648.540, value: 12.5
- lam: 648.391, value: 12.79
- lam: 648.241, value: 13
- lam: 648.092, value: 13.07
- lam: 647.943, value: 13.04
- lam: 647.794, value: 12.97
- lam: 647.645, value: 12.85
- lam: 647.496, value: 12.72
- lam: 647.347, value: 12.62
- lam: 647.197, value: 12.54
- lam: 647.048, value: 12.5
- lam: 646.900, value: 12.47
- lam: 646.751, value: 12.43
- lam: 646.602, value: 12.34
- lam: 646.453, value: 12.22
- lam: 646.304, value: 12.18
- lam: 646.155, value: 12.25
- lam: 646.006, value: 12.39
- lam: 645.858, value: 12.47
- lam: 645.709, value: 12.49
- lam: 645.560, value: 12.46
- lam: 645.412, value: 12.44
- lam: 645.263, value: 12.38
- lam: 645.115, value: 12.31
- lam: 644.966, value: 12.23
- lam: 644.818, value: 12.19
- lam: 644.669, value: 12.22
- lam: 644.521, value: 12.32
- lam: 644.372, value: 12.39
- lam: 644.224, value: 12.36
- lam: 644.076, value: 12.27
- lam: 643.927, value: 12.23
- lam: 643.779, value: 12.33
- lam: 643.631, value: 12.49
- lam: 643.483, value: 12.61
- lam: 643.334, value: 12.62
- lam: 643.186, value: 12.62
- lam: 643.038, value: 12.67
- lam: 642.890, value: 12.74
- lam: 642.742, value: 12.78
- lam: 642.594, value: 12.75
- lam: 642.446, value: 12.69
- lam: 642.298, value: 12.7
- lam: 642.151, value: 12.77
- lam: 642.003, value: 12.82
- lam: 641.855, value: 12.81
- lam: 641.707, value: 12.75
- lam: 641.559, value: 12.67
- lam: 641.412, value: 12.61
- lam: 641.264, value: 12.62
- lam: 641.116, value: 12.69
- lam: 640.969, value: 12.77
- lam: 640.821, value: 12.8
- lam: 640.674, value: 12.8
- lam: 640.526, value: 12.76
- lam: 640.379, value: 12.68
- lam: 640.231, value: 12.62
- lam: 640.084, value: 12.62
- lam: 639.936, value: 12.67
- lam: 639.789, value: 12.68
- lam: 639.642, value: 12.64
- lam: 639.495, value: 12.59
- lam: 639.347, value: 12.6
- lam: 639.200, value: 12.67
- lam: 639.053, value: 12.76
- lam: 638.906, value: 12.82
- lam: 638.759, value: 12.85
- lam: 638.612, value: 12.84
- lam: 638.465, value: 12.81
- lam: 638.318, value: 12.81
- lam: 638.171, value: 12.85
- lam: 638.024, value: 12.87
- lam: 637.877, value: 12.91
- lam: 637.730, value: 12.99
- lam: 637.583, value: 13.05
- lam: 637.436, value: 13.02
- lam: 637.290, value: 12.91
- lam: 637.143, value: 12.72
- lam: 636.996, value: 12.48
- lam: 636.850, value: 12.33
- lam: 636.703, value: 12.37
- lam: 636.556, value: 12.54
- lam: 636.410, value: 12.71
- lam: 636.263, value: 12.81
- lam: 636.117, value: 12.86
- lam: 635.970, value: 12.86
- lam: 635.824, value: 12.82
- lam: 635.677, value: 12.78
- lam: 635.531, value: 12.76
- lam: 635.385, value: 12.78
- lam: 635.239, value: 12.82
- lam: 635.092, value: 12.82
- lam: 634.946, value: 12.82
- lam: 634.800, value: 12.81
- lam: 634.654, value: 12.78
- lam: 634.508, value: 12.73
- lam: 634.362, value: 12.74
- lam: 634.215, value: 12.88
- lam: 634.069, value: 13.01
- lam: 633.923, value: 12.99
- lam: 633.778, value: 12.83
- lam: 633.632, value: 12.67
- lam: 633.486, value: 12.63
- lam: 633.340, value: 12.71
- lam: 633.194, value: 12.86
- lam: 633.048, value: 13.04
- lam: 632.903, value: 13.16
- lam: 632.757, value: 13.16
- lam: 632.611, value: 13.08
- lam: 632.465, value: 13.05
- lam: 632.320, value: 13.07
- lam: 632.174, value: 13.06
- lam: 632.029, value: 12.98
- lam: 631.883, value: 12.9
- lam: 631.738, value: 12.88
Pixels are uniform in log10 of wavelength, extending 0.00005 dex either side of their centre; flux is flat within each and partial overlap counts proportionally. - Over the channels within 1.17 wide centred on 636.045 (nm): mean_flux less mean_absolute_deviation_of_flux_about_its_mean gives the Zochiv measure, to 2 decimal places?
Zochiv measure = 12.69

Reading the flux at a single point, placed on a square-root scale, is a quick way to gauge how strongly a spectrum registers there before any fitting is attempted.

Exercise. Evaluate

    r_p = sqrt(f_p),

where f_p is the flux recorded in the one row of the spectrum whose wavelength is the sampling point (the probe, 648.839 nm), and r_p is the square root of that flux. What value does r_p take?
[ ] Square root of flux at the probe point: 3.50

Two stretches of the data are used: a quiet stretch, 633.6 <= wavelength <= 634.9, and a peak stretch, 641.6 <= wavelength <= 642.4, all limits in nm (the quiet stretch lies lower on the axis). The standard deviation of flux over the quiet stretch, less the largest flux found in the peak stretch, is -12.7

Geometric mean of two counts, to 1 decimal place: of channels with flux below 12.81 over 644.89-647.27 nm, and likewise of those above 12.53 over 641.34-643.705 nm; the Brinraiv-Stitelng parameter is 15.5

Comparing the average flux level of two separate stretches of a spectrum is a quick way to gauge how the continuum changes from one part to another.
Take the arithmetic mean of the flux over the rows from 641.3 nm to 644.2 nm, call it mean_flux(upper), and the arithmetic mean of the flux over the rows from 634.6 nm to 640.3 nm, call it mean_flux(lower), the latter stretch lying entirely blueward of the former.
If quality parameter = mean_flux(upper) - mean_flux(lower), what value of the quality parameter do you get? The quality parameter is -0.13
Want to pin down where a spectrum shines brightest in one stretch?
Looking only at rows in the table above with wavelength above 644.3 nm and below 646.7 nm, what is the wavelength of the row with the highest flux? 645.709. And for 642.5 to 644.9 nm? 642.742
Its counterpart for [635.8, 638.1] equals 637.583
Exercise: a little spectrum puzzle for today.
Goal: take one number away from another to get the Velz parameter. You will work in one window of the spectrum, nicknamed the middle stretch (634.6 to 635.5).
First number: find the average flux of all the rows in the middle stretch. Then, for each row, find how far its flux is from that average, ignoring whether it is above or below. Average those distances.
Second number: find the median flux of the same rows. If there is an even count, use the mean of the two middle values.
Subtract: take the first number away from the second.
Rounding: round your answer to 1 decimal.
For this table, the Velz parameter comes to 12.8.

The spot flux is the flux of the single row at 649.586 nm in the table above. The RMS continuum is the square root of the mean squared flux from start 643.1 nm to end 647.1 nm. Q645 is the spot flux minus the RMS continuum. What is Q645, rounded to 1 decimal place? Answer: -0.8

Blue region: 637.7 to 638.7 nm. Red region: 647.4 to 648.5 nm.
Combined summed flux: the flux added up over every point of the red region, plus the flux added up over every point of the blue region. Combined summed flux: 181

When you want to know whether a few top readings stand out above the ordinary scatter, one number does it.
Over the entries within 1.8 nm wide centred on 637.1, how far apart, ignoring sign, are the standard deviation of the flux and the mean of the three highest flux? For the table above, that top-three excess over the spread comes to 12.8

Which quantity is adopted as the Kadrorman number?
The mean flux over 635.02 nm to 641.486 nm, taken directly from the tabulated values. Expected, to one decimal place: 12.7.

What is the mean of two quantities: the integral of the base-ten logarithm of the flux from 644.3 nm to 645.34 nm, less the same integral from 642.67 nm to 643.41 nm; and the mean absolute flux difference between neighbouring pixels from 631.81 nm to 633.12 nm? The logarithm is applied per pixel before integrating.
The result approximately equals 0.18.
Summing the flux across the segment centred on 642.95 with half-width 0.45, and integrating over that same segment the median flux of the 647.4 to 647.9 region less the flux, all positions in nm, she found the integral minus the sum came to -76.0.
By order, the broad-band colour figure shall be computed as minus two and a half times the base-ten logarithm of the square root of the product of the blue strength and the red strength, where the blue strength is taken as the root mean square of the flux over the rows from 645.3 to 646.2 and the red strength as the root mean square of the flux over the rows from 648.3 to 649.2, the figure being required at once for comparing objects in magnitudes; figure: -2.73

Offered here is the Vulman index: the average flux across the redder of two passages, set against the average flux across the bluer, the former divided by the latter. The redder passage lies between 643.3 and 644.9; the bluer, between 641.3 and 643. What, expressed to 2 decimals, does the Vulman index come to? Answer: 0.97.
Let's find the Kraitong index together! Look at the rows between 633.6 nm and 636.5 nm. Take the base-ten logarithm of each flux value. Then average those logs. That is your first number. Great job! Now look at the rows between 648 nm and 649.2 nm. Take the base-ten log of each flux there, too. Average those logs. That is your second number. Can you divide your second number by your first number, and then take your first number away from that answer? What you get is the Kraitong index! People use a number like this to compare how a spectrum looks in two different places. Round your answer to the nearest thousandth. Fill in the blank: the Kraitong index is -0.116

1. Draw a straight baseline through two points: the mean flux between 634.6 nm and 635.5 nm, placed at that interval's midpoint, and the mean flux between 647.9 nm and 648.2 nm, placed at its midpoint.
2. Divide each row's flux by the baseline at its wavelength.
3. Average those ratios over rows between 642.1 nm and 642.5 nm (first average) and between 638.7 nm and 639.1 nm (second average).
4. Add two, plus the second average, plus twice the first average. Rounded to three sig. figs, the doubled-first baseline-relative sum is 4.96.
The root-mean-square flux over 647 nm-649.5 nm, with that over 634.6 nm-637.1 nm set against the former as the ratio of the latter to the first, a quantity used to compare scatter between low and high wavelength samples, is 1.01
